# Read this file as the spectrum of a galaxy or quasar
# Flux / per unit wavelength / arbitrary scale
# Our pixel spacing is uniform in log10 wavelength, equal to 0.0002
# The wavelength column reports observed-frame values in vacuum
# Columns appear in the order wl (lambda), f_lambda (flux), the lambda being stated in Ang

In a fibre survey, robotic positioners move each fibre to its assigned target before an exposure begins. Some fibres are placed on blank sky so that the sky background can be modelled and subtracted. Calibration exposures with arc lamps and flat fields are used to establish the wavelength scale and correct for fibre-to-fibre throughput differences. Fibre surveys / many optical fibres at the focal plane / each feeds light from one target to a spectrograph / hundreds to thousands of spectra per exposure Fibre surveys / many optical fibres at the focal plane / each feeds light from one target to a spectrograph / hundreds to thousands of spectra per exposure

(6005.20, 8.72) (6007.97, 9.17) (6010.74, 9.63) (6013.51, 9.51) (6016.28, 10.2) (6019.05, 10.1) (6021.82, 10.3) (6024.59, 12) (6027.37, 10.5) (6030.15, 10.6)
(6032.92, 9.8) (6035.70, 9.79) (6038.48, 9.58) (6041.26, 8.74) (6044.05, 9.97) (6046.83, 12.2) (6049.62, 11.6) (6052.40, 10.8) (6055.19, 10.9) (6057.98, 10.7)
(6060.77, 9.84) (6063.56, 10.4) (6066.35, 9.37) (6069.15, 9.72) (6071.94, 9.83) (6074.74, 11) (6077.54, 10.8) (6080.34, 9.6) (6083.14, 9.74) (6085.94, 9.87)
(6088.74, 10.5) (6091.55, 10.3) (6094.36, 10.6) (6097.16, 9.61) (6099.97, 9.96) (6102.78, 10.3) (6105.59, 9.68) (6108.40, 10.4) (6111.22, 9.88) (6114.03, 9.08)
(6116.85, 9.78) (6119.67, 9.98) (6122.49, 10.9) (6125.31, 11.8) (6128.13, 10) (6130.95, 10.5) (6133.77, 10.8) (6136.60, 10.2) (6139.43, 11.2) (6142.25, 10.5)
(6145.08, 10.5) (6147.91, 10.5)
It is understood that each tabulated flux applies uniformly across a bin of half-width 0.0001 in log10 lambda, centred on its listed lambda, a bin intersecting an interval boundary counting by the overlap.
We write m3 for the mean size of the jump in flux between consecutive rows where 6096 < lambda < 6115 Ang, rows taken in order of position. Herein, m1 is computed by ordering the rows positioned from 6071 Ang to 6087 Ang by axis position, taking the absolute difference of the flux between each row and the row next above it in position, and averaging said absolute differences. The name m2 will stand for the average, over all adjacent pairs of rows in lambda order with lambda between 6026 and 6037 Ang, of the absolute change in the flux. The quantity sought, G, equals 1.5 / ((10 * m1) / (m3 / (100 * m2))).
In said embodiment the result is 0.0049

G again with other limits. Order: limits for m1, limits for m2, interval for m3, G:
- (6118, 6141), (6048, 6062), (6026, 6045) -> 0.0019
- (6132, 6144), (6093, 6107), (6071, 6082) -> 0.0029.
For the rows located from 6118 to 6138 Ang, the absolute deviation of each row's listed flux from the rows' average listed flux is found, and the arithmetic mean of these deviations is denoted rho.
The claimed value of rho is 0.488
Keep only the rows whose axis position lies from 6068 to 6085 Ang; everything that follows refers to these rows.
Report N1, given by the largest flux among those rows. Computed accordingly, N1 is 11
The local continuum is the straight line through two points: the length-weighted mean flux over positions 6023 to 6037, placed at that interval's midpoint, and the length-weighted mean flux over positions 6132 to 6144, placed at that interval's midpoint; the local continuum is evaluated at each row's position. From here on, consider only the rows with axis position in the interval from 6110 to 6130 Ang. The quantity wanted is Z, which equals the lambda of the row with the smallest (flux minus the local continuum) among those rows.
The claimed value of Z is 6114.03 Ang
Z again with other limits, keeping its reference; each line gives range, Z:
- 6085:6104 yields 6097.16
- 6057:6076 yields 6066.35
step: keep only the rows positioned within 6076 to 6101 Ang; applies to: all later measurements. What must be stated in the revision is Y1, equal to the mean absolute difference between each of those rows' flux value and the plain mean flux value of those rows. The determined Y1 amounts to 0.39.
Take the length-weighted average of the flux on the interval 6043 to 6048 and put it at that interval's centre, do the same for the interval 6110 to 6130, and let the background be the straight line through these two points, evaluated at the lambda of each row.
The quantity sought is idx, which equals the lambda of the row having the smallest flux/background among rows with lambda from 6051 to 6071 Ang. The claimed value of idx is 6066.35 Ang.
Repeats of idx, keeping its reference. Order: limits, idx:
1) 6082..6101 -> 6083.14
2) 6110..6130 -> 6114.03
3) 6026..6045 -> 6041.26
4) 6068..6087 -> 6069.15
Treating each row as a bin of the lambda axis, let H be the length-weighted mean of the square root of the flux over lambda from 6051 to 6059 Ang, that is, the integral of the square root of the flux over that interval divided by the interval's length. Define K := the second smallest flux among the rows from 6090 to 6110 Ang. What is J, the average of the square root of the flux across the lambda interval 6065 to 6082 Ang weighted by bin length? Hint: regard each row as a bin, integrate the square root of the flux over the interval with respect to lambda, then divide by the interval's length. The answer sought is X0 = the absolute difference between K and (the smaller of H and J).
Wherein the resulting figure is 6.51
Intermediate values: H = 3.29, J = 3.17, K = 9.68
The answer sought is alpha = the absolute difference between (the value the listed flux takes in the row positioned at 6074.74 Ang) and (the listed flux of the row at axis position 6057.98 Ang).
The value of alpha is 0.30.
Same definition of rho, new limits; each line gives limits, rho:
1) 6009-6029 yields 0.531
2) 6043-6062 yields 0.607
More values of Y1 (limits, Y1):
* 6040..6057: 0.90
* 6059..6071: 0.29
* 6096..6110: 0.29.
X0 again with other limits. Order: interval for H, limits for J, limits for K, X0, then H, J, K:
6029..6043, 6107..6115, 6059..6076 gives 6.61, 3.11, 3.13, 9.72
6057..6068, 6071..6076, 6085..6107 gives 6.51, 3.17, 3.23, 9.68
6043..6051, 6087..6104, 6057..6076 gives 6.53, 3.36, 3.19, 9.72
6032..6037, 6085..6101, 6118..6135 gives 6.87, 3.13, 3.19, 10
